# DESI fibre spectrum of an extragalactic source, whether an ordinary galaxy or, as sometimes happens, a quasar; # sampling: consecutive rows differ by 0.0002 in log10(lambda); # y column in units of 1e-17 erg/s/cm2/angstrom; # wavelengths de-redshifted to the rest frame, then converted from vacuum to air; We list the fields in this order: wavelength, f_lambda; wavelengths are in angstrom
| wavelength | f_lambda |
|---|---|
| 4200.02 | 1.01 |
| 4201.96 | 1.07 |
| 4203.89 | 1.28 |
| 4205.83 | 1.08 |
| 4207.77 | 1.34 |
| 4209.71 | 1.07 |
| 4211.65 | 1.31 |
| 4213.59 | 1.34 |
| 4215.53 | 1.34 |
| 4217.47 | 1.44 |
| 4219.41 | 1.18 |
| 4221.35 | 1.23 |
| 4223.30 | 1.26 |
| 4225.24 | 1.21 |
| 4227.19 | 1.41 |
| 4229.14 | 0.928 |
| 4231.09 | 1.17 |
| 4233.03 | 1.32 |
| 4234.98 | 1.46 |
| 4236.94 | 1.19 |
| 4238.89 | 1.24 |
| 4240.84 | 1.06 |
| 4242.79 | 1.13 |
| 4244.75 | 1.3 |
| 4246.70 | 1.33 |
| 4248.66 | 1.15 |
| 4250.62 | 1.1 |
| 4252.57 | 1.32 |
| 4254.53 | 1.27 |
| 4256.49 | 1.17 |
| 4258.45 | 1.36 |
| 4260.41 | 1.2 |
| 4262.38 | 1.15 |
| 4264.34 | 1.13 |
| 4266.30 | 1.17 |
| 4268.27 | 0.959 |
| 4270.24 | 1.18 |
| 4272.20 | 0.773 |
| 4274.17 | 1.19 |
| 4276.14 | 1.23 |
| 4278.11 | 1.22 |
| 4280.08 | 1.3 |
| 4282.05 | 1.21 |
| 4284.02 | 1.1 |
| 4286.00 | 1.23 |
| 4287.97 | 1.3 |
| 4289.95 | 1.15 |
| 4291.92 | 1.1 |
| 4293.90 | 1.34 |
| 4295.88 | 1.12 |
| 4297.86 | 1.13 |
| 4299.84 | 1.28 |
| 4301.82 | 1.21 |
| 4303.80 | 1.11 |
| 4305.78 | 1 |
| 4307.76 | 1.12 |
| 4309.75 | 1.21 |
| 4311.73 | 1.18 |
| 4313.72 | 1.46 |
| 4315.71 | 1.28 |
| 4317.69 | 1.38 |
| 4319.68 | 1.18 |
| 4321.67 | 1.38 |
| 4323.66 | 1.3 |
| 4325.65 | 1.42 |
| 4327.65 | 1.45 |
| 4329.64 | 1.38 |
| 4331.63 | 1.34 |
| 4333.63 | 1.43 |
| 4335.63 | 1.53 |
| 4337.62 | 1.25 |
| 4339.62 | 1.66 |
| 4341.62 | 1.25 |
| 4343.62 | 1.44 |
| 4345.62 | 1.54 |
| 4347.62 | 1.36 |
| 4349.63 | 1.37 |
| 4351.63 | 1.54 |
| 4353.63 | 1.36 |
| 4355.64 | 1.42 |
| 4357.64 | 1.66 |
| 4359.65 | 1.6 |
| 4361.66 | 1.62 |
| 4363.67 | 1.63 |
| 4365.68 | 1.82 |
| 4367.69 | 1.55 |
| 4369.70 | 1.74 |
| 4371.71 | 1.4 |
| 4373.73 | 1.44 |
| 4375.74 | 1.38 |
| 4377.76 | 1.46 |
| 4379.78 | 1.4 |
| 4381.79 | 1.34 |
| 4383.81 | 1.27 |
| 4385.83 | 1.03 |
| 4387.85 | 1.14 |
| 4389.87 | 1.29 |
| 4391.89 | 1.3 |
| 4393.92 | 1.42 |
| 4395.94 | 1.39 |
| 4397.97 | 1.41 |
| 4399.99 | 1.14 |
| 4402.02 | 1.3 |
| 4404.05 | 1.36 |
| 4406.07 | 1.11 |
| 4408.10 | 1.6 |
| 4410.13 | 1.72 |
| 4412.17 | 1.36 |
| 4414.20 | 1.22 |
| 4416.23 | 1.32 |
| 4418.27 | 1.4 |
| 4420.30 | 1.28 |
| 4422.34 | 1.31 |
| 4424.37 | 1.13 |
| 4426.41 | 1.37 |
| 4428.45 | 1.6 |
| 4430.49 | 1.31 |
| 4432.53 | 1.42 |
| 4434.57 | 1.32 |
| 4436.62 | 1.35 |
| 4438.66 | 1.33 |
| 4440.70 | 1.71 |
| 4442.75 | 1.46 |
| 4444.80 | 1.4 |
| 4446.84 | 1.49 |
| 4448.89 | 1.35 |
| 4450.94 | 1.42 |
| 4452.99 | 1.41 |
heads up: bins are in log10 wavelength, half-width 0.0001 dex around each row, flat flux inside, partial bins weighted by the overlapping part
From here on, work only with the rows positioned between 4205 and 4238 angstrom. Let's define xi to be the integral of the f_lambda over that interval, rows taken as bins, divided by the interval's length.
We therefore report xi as 1.25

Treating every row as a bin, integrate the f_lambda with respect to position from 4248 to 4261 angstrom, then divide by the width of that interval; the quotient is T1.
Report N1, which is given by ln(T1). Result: 0.20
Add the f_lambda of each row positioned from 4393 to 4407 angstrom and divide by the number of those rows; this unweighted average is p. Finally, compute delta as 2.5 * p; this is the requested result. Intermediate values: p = 1.30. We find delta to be 3.3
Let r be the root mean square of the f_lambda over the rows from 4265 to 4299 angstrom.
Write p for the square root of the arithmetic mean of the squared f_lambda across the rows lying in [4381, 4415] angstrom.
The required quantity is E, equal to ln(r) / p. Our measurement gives 0.12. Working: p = 1.33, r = 1.17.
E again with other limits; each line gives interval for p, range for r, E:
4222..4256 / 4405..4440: 0.26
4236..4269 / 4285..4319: 0.16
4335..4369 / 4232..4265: 0.14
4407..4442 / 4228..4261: 0.14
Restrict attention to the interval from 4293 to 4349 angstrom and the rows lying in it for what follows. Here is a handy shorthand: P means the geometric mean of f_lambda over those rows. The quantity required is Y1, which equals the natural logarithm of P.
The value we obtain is 0.26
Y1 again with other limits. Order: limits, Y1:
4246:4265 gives 0.19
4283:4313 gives 0.16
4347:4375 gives 0.43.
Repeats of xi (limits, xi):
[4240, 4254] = 1.20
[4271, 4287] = 1.16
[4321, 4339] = 1.39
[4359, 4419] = 1.40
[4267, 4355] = 1.27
